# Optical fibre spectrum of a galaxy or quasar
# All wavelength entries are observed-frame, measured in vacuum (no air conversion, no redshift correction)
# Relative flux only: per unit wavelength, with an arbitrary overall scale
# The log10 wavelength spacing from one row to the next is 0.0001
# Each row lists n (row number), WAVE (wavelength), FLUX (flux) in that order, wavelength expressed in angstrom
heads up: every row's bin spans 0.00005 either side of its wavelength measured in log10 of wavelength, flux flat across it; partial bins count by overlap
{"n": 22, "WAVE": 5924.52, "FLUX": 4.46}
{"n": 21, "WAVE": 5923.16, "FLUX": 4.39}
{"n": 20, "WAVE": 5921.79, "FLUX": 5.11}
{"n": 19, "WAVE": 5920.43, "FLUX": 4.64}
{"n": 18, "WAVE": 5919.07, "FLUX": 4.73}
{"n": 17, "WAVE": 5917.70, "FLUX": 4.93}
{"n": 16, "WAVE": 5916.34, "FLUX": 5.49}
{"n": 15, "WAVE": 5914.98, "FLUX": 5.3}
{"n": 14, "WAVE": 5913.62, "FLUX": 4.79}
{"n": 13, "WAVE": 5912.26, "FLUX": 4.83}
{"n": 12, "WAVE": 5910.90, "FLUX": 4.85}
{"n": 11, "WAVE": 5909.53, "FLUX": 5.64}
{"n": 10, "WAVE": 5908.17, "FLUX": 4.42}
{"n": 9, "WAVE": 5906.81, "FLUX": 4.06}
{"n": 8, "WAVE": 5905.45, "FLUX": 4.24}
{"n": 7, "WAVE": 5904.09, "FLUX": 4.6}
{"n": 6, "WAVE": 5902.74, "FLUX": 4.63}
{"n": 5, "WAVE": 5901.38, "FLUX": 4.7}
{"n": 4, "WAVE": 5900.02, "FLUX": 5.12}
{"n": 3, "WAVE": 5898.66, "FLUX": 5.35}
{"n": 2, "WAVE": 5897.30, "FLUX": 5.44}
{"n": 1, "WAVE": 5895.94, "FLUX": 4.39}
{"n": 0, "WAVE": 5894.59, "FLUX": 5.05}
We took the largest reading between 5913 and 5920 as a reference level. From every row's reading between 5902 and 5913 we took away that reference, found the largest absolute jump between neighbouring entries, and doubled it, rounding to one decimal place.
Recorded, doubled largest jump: 2.4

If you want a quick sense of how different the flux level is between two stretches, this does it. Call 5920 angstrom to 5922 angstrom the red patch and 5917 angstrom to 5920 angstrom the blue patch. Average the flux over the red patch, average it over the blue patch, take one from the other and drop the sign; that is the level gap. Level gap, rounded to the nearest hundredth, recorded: 0.04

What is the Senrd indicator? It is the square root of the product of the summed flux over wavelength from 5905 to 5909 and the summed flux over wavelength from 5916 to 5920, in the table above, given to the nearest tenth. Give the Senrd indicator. 13.9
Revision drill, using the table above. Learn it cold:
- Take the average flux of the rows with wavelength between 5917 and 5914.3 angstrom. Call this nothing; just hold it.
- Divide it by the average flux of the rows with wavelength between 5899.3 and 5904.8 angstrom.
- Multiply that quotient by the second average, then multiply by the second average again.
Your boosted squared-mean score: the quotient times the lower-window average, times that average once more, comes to 25.7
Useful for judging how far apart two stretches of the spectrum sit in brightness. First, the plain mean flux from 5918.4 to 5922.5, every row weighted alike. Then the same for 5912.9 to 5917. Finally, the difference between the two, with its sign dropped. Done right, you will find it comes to 0.37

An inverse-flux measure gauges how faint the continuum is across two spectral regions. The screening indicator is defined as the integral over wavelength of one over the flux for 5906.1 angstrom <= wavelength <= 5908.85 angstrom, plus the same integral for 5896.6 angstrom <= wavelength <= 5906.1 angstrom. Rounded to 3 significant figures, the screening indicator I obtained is 2.61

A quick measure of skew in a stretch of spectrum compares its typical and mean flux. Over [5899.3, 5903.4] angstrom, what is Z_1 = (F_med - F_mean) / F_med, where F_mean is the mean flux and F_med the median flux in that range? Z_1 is -0.025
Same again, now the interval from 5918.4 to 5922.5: -0.020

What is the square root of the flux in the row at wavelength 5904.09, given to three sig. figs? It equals 2.14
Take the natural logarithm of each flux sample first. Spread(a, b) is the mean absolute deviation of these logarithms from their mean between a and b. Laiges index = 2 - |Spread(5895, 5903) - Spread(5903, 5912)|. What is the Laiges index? 1.990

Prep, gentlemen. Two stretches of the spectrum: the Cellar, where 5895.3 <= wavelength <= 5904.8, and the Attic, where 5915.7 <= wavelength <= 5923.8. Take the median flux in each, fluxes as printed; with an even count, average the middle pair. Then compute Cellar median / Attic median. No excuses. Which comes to 0.97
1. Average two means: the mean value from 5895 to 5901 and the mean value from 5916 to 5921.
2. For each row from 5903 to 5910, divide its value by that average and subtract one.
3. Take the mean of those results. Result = -0.08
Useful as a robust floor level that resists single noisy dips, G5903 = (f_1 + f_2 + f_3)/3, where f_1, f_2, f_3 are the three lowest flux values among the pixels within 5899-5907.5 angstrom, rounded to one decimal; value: 4.3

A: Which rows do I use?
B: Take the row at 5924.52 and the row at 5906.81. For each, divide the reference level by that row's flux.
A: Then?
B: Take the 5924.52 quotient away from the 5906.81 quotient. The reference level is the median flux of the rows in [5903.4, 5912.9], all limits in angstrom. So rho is 0.10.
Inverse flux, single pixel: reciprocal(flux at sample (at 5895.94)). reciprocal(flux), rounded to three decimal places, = 0.228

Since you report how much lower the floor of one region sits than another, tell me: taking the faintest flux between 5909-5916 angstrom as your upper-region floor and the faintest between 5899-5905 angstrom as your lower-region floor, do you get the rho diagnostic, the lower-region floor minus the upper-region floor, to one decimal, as -0.2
